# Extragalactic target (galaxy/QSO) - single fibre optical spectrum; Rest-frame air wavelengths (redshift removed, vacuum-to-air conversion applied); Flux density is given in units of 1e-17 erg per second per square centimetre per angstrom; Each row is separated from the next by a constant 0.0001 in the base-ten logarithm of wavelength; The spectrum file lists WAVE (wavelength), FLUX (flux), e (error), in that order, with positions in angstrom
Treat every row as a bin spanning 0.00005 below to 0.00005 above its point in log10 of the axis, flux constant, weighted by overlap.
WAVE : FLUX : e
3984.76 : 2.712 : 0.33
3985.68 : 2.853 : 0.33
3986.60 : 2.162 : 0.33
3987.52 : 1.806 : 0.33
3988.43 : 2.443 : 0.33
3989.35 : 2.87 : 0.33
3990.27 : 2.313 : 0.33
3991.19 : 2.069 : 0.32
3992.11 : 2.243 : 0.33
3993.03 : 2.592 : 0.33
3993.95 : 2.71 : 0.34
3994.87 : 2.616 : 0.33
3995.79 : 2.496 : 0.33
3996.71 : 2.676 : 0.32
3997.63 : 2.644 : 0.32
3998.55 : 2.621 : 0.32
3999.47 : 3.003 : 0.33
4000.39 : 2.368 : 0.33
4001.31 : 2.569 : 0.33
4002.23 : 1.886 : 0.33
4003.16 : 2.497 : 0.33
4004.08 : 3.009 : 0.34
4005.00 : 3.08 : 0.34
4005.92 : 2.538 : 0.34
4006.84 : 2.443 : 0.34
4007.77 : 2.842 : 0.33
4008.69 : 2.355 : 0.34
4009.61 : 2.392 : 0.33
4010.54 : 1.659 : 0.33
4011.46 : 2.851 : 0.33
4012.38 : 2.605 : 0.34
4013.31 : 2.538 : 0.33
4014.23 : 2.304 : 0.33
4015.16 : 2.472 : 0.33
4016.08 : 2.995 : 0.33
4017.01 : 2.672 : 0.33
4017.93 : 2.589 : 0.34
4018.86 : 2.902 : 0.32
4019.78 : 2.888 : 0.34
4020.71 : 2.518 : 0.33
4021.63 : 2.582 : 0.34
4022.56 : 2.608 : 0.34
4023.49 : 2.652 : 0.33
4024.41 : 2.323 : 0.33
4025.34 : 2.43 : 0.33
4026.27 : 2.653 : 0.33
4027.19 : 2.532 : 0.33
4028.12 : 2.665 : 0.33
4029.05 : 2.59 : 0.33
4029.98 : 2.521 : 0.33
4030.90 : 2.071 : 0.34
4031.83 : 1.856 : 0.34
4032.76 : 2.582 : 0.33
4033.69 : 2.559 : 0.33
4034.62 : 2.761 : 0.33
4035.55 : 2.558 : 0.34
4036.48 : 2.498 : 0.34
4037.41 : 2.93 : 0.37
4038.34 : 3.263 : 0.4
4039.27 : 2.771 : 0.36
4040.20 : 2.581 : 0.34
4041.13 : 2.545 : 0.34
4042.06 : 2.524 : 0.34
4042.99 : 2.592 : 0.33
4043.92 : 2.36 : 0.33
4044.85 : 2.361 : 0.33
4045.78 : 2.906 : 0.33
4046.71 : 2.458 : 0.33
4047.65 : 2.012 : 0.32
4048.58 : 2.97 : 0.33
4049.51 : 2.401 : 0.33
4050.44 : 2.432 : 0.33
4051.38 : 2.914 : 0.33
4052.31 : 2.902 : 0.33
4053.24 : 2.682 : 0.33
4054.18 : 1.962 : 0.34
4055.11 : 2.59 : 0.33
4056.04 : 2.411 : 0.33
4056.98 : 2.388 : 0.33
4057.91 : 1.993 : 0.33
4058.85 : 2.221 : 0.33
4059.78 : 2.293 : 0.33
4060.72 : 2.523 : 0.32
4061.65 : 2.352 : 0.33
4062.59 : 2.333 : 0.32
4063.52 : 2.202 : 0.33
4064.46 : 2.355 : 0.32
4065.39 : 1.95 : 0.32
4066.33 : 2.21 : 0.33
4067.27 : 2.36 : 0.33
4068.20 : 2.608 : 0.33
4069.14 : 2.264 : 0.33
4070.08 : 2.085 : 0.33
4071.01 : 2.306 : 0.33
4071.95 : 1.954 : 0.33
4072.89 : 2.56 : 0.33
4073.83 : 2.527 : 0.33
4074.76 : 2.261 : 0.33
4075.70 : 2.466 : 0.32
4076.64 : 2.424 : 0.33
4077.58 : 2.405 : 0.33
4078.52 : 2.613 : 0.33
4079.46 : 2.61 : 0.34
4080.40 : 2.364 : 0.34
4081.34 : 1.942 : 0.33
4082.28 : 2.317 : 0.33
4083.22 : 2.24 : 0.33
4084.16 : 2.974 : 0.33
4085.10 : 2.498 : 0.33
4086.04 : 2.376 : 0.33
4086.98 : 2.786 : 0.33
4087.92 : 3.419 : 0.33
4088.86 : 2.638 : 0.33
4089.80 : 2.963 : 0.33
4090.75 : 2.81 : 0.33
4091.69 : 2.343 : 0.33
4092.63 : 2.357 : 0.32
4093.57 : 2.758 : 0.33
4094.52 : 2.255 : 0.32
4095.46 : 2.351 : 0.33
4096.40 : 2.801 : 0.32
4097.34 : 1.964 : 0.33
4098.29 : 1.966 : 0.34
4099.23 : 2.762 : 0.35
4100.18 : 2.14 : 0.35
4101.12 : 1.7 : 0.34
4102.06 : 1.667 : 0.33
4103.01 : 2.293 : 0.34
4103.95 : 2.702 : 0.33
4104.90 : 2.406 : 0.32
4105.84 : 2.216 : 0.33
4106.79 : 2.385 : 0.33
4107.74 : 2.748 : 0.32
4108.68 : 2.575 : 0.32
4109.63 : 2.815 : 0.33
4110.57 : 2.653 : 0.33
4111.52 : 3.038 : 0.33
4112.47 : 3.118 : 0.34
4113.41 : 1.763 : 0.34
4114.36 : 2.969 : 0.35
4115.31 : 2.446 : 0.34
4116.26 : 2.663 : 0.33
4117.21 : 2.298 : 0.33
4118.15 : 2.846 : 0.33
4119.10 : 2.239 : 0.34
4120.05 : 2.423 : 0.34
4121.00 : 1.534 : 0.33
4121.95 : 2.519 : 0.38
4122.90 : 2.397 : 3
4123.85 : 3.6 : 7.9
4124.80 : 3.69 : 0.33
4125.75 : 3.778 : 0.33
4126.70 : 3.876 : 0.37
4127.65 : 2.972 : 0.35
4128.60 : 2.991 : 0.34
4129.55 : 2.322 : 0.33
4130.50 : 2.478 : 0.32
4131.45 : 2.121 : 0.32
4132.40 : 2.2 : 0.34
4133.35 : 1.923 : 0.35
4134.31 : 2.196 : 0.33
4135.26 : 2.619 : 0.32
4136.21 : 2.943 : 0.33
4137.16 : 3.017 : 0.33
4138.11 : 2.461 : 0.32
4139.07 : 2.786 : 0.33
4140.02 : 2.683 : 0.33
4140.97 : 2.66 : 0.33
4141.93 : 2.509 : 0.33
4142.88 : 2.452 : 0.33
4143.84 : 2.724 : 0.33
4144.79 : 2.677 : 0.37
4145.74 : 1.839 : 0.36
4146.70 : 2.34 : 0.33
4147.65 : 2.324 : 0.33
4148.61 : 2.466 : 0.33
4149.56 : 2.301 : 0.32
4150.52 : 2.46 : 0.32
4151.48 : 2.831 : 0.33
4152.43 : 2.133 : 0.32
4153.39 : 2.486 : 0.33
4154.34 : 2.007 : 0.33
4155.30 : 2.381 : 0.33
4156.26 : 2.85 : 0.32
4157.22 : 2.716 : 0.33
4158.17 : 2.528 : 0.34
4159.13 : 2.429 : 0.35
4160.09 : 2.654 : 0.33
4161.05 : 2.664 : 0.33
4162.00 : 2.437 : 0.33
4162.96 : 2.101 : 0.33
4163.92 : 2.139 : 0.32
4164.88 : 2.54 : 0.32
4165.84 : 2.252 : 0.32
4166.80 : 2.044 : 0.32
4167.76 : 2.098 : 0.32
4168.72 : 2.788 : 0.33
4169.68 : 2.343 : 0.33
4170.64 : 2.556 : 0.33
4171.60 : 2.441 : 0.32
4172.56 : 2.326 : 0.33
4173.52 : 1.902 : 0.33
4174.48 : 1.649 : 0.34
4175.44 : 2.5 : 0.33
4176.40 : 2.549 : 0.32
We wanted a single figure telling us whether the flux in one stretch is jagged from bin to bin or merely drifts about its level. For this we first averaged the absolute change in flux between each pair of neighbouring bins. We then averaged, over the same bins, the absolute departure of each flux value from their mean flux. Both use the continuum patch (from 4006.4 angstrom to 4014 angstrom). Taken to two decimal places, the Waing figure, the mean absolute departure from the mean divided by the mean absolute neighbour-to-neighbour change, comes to 0.55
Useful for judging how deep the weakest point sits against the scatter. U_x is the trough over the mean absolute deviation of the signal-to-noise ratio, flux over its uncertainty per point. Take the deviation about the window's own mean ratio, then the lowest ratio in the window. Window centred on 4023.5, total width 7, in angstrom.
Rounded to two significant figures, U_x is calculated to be 28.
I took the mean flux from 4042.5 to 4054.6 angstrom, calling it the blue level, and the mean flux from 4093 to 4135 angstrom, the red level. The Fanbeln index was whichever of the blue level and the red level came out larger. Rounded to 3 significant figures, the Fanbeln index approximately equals 2.54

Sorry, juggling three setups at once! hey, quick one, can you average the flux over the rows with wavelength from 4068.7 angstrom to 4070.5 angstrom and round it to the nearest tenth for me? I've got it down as 2.2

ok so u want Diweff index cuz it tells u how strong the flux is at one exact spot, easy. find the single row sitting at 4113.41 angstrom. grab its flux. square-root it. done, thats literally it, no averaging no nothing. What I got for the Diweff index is 1.33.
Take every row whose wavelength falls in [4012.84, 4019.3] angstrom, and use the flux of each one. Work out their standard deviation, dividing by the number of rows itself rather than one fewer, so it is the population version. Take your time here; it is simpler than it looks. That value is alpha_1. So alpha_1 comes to 0.22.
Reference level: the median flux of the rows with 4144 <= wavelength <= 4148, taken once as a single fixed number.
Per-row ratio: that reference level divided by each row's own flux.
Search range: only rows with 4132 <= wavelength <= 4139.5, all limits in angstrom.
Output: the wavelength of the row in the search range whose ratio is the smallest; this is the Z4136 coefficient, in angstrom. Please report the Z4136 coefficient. 4137.16 angstrom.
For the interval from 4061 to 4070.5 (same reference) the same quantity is 4068.20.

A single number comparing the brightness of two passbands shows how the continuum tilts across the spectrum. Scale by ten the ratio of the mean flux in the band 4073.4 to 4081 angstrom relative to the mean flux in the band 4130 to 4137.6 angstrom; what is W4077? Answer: 10.1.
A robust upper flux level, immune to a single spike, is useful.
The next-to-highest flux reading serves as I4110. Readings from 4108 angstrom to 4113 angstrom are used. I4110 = 3.038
